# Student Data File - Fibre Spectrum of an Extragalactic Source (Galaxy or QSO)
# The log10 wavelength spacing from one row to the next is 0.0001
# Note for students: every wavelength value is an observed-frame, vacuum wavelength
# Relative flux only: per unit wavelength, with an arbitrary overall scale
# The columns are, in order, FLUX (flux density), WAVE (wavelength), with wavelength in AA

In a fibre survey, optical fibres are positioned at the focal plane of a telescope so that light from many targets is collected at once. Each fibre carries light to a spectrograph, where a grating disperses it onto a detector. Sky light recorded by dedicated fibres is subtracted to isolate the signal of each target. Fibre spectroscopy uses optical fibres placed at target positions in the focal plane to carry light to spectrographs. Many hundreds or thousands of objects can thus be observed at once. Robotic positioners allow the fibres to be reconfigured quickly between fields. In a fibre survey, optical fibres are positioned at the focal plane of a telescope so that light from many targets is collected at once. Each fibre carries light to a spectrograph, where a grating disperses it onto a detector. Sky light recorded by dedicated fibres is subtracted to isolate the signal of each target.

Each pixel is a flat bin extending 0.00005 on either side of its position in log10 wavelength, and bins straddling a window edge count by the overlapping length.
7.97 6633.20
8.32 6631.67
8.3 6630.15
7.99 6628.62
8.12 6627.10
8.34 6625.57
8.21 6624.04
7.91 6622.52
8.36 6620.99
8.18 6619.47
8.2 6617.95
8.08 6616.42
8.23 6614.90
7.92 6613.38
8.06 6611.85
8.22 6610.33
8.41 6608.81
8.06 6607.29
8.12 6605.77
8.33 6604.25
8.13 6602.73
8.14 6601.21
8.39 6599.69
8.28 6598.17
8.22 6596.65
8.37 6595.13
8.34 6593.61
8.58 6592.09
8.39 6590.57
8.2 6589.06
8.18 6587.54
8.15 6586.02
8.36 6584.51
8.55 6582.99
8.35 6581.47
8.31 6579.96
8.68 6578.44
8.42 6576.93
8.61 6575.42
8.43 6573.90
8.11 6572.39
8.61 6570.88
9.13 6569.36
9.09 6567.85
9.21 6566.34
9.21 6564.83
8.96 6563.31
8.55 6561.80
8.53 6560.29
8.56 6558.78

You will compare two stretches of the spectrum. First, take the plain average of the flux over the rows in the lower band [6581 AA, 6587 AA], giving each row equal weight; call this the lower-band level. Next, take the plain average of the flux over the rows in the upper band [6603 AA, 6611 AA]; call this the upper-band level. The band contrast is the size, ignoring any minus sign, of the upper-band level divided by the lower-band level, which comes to 0.99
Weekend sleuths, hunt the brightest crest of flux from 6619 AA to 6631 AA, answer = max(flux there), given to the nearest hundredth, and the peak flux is 8.36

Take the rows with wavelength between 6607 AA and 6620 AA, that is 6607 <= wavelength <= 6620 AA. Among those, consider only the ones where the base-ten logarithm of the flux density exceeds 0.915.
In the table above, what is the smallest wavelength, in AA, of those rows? 6608.81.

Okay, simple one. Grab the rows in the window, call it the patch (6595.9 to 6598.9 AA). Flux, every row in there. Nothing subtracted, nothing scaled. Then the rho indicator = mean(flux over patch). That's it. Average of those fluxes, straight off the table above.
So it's 8.25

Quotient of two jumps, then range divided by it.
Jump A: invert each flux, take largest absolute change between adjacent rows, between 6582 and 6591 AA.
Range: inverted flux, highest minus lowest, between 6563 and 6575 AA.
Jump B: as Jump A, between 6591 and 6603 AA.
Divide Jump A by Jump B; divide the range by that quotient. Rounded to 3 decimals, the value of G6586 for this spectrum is 0.017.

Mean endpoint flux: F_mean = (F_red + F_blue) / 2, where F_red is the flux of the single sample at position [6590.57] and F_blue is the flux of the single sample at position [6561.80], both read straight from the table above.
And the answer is 8.47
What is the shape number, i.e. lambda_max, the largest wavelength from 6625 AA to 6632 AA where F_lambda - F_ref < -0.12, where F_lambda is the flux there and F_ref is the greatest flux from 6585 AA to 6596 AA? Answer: 6631.67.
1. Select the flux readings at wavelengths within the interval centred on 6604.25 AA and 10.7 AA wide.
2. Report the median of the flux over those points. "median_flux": 8.14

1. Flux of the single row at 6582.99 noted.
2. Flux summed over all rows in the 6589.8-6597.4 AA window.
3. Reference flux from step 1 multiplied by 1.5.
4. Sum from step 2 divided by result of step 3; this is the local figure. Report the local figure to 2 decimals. 3.27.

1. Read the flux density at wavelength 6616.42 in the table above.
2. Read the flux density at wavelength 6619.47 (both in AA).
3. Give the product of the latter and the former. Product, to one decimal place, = 66.1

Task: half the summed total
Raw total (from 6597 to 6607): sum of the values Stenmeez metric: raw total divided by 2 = 24.7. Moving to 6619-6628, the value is 24.6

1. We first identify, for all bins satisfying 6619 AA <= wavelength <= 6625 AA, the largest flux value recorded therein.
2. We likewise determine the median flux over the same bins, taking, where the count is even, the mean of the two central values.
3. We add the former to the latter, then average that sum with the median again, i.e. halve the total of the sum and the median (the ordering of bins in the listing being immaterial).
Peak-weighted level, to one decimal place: 12.4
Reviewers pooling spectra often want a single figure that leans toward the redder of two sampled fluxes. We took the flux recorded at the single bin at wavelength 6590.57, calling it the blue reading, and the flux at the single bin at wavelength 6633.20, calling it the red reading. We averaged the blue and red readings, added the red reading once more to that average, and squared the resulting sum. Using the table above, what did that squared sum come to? 261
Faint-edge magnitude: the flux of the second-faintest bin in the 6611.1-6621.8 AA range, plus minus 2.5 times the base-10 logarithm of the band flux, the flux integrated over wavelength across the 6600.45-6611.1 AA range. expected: 3.21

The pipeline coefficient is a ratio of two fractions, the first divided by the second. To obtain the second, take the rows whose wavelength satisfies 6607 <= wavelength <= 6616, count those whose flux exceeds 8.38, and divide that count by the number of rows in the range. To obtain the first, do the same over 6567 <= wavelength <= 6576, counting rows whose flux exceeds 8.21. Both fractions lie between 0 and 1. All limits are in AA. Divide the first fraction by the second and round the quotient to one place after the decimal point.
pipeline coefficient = 5.0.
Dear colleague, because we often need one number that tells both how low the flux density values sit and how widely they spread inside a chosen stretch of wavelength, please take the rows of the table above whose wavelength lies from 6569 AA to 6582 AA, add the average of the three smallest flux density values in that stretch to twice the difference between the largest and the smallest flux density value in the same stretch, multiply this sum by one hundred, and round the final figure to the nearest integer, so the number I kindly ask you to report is 1030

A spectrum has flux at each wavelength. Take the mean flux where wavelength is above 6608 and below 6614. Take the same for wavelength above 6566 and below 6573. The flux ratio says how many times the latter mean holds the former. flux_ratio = 1.08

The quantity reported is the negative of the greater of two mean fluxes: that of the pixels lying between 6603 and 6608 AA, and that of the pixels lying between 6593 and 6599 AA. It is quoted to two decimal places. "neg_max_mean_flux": -8.30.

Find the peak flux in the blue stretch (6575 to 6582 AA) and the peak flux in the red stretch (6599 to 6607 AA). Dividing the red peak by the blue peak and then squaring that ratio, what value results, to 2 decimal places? 0.93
